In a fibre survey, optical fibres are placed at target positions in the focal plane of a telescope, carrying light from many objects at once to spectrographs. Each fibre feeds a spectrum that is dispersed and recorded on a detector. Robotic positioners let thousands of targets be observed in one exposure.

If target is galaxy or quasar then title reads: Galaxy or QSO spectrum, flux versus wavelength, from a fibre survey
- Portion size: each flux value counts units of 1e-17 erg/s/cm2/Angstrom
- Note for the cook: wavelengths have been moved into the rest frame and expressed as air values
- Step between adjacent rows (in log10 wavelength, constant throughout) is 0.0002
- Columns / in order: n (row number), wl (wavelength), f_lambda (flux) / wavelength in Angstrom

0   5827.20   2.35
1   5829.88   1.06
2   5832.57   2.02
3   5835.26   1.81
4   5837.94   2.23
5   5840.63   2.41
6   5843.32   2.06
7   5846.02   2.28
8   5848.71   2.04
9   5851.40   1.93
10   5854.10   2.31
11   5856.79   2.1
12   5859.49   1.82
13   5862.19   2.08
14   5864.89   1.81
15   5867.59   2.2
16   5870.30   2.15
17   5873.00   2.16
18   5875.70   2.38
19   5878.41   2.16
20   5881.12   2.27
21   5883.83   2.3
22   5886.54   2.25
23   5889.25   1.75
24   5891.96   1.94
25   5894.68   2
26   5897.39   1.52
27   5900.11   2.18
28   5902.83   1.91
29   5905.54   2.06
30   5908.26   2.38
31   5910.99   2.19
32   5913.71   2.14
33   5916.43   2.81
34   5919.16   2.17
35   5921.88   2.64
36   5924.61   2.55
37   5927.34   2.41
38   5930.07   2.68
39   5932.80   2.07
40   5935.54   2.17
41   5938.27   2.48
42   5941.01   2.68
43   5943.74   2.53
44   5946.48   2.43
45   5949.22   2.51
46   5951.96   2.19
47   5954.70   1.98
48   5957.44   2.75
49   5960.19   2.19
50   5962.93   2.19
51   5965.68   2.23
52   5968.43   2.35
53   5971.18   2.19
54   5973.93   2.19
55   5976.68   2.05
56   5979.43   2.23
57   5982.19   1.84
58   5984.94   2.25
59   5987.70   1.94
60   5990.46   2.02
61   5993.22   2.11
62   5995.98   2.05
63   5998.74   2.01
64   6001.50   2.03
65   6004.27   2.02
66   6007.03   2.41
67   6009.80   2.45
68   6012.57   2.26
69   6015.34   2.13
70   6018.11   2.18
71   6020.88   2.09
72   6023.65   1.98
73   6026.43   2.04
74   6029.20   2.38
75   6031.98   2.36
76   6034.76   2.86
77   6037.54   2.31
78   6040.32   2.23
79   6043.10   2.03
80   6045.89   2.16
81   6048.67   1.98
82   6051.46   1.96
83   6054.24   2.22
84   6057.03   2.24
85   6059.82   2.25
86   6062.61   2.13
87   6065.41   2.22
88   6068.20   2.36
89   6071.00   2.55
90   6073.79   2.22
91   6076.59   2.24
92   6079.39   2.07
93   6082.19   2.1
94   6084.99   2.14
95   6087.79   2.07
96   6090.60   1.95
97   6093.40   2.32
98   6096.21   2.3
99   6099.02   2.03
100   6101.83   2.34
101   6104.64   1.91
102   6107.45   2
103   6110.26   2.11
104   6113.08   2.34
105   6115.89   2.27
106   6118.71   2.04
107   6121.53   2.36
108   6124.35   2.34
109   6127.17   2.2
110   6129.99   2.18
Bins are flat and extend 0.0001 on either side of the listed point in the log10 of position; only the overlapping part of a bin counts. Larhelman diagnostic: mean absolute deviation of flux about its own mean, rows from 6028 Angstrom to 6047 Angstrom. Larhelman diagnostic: 0.17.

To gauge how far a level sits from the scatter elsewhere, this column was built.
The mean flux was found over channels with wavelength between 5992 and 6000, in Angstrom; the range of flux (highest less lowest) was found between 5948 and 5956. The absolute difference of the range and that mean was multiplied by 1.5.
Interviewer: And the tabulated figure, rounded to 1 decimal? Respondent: 2.3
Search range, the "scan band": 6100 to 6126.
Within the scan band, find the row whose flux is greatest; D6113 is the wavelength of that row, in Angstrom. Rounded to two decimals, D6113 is 6121.53 Angstrom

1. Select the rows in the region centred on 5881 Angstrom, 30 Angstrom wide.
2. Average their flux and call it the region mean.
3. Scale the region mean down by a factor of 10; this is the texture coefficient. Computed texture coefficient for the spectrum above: 0.214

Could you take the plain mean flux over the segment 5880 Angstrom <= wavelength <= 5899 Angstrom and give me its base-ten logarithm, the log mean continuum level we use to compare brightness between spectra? 0.302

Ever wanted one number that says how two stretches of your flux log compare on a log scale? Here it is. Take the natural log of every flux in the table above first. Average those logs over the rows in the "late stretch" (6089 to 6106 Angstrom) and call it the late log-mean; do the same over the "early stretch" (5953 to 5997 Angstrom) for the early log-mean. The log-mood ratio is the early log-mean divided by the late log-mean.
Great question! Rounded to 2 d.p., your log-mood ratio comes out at 1.01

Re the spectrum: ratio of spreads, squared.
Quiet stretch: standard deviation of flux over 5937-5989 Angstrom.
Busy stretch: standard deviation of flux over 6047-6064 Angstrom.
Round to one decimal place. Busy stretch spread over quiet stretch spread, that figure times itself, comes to 0.3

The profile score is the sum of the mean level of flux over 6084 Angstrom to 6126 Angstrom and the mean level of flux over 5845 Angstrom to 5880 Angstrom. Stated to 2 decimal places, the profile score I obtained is 4.28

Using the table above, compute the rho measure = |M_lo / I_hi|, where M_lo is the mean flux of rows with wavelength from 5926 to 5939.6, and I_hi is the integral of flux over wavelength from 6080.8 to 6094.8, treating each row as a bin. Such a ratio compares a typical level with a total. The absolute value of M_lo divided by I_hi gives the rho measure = 0.080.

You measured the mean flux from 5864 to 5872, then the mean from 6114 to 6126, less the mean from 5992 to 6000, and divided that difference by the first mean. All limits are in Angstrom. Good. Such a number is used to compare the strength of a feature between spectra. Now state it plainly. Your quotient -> 0.10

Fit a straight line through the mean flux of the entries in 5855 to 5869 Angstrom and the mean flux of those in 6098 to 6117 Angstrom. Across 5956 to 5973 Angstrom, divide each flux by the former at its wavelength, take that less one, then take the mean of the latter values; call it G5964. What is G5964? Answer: 0.12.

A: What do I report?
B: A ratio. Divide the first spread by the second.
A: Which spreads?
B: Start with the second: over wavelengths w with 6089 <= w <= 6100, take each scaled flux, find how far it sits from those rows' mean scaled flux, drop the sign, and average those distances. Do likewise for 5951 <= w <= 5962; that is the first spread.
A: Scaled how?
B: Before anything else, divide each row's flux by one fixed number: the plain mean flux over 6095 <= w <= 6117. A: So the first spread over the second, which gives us 1.5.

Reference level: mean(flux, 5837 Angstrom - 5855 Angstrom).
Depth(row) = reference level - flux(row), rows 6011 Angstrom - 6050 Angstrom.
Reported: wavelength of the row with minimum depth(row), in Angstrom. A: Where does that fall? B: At 6034.76 Angstrom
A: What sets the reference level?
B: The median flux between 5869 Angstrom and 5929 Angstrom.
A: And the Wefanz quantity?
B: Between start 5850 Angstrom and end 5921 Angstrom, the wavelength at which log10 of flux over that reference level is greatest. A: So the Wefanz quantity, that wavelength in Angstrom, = 5916.43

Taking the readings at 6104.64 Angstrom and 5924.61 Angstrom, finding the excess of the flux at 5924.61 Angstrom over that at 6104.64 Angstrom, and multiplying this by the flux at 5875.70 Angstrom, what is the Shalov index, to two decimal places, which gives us 1.52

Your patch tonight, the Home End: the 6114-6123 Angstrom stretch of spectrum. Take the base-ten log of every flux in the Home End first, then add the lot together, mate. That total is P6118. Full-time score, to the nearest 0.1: 1.0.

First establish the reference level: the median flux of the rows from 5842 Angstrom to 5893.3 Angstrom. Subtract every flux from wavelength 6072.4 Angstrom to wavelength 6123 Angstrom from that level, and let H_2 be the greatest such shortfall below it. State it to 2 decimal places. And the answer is 0.24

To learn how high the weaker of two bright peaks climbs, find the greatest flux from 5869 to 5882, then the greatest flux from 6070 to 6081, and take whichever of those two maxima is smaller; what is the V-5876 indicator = 2.38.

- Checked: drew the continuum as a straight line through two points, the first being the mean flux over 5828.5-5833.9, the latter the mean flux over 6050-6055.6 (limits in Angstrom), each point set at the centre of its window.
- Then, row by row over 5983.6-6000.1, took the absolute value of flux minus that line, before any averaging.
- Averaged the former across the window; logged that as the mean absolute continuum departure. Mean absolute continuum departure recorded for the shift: 0.12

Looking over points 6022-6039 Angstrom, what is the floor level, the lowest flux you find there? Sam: 1.98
